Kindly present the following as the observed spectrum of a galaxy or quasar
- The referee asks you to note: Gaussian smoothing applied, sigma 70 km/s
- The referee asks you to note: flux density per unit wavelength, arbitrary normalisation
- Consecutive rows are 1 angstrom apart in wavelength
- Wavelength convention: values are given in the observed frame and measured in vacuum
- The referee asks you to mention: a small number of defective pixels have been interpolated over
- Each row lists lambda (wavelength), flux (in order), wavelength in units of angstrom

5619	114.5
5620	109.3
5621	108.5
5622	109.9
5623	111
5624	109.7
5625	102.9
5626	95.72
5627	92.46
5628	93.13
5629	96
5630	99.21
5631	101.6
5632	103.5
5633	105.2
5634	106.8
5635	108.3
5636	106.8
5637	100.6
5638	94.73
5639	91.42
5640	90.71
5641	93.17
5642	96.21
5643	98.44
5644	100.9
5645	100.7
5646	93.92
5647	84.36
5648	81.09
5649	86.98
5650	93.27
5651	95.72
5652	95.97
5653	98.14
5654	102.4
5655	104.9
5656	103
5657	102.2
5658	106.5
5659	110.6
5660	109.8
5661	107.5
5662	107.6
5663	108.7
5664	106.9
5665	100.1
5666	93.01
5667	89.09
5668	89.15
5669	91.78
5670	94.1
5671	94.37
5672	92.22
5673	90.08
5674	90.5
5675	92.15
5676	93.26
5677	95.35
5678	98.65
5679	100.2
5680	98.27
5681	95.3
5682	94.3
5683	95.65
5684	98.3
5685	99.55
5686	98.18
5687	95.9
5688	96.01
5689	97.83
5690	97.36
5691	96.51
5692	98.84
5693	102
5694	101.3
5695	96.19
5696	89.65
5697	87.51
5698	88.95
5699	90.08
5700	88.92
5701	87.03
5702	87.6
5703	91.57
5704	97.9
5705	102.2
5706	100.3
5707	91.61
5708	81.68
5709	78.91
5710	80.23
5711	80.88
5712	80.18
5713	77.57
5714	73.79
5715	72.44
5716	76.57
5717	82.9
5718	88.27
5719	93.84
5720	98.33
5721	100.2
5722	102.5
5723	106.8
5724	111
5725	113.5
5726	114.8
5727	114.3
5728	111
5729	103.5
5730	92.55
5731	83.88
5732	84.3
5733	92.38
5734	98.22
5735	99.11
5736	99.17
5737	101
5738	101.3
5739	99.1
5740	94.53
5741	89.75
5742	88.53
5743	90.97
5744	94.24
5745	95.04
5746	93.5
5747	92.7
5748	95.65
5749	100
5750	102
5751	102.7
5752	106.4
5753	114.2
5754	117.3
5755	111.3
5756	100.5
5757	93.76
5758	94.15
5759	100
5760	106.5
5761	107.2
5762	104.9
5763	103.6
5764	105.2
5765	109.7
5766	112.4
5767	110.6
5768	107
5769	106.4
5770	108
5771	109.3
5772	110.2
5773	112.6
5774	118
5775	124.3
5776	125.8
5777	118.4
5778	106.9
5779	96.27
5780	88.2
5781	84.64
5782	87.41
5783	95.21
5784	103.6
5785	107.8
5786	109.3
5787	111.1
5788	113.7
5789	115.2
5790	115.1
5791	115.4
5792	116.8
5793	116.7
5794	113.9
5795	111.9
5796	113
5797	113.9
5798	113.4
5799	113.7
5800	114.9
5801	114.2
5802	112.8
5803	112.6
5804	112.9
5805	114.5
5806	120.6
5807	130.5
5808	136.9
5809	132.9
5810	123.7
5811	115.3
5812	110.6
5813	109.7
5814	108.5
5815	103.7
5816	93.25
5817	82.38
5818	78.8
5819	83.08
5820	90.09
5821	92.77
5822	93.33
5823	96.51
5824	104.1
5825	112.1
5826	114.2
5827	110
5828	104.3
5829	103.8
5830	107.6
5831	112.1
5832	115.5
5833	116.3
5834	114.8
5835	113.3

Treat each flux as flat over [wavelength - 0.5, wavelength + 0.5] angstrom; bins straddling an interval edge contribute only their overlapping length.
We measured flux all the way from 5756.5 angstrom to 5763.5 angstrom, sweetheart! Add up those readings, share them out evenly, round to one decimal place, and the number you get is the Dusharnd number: 101.4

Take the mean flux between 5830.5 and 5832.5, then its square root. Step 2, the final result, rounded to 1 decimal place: 10.7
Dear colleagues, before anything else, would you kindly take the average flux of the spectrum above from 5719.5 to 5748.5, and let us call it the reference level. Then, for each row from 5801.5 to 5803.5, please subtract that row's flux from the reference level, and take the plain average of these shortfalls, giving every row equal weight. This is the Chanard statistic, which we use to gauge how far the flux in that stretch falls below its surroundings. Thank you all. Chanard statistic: -14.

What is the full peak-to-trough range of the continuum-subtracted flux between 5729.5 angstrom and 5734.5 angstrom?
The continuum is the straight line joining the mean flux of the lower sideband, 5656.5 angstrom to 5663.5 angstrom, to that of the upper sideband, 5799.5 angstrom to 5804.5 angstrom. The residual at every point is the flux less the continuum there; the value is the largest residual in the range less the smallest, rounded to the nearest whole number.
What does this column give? 14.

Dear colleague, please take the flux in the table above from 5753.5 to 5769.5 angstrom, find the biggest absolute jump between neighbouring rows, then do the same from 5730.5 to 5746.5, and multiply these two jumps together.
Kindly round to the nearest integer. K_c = 87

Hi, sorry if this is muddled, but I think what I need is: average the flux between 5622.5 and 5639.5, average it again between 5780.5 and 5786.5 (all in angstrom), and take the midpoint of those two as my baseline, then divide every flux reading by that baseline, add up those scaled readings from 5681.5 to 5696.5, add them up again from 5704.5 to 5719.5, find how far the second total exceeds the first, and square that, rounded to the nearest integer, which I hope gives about 4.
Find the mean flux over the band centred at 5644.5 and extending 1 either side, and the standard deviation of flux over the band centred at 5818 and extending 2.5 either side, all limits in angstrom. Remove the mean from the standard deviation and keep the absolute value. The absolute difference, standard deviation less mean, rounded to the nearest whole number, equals 95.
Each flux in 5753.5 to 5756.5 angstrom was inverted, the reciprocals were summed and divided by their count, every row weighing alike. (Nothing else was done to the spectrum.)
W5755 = 0.0092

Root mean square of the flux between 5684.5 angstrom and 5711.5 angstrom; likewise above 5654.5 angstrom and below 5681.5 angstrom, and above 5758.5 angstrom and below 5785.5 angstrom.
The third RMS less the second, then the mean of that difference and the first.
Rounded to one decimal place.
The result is 50.4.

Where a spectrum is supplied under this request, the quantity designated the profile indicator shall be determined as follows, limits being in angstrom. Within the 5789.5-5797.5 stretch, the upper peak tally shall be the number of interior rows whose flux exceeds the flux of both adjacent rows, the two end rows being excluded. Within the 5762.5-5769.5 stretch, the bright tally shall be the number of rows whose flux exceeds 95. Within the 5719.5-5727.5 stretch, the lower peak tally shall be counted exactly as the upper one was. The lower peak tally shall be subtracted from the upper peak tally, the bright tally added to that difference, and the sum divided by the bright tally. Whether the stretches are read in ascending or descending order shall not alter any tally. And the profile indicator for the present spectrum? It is 1.00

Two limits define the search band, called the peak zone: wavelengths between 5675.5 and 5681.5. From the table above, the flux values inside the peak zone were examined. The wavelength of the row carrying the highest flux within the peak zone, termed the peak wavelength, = 5679 angstrom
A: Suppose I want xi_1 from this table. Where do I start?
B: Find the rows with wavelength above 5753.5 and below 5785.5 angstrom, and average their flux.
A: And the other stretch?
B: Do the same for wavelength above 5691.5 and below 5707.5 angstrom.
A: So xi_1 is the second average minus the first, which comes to -12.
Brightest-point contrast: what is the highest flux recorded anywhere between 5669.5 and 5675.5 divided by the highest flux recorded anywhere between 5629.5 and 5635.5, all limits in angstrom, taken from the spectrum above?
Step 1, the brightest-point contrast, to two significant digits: 0.87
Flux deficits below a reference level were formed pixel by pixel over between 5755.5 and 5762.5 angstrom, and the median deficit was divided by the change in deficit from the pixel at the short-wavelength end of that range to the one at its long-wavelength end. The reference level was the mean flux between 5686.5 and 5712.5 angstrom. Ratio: 2.0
